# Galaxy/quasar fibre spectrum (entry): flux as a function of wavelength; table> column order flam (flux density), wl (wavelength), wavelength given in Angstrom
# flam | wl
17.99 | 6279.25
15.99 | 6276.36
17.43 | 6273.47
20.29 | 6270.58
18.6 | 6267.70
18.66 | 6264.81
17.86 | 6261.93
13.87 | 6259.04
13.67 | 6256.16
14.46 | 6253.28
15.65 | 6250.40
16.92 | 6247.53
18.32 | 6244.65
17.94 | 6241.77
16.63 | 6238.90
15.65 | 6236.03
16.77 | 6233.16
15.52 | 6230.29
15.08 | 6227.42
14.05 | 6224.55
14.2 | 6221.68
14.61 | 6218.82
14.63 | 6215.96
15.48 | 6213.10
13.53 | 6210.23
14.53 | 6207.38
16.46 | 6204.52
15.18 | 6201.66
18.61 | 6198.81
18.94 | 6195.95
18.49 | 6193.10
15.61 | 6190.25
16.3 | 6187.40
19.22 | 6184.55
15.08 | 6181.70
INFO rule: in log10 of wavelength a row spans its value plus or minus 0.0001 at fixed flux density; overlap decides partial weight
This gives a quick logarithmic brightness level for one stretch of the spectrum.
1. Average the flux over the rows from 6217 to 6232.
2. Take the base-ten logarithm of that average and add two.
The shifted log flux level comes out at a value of 3.17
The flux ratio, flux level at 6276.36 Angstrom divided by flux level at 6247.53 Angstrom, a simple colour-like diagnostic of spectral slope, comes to 0.95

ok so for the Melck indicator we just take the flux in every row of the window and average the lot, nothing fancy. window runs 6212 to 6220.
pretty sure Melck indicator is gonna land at 14.9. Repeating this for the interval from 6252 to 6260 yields 14.0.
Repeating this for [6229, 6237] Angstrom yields 16.0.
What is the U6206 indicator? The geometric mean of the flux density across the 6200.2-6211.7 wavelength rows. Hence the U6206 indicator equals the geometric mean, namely 14.9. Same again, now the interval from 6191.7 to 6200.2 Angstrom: 18.7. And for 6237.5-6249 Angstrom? 17.4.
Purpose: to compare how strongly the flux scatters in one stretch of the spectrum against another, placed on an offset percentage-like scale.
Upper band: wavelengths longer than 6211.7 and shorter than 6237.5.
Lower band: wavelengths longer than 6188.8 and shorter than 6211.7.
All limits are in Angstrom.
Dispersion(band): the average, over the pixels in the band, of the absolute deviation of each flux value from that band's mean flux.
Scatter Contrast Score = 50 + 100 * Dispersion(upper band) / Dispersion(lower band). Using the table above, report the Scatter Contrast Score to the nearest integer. 89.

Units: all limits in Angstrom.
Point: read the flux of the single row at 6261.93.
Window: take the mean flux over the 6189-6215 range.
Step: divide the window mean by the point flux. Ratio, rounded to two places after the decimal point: 0.91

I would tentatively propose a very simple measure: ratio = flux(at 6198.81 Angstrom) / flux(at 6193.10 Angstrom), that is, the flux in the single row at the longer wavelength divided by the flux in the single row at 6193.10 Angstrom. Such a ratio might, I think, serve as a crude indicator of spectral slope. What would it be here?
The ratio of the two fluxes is 1.01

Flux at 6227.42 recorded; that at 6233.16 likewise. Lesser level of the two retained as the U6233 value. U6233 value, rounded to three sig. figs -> 15.1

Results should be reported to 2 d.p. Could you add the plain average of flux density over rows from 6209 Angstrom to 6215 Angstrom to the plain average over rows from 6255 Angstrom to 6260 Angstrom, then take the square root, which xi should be 5.32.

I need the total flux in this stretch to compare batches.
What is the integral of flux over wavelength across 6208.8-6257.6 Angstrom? 755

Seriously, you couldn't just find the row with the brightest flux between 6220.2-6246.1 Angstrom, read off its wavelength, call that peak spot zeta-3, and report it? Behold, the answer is 6244.65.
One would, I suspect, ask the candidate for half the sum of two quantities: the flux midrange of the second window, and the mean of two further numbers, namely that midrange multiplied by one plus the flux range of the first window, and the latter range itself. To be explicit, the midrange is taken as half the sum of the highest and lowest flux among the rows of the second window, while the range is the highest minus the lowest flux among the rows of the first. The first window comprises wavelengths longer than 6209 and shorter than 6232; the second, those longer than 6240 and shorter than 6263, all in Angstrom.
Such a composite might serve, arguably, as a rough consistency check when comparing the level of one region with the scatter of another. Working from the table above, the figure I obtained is 20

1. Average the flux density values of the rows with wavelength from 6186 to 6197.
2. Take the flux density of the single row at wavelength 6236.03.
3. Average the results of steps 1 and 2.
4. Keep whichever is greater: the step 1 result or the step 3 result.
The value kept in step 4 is 17.3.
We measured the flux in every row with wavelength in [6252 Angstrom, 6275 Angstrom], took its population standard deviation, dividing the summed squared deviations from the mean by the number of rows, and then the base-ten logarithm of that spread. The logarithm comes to 0.4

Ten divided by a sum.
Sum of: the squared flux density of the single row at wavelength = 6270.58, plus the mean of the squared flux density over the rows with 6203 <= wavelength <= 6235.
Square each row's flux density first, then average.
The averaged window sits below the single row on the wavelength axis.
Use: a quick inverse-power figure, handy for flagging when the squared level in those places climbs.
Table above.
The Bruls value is 0.016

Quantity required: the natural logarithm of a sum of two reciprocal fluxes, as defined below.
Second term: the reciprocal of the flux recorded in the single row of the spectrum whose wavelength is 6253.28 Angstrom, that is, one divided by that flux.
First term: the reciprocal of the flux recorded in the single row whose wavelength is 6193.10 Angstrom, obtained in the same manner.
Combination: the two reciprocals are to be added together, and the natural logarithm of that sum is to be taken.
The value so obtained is -2.09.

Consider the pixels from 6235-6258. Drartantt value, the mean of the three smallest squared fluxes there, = 214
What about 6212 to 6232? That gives 204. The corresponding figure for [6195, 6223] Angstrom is 199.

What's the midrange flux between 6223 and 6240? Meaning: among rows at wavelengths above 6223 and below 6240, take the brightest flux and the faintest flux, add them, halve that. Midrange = 15.4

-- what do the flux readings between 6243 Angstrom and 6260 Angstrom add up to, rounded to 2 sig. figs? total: 93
